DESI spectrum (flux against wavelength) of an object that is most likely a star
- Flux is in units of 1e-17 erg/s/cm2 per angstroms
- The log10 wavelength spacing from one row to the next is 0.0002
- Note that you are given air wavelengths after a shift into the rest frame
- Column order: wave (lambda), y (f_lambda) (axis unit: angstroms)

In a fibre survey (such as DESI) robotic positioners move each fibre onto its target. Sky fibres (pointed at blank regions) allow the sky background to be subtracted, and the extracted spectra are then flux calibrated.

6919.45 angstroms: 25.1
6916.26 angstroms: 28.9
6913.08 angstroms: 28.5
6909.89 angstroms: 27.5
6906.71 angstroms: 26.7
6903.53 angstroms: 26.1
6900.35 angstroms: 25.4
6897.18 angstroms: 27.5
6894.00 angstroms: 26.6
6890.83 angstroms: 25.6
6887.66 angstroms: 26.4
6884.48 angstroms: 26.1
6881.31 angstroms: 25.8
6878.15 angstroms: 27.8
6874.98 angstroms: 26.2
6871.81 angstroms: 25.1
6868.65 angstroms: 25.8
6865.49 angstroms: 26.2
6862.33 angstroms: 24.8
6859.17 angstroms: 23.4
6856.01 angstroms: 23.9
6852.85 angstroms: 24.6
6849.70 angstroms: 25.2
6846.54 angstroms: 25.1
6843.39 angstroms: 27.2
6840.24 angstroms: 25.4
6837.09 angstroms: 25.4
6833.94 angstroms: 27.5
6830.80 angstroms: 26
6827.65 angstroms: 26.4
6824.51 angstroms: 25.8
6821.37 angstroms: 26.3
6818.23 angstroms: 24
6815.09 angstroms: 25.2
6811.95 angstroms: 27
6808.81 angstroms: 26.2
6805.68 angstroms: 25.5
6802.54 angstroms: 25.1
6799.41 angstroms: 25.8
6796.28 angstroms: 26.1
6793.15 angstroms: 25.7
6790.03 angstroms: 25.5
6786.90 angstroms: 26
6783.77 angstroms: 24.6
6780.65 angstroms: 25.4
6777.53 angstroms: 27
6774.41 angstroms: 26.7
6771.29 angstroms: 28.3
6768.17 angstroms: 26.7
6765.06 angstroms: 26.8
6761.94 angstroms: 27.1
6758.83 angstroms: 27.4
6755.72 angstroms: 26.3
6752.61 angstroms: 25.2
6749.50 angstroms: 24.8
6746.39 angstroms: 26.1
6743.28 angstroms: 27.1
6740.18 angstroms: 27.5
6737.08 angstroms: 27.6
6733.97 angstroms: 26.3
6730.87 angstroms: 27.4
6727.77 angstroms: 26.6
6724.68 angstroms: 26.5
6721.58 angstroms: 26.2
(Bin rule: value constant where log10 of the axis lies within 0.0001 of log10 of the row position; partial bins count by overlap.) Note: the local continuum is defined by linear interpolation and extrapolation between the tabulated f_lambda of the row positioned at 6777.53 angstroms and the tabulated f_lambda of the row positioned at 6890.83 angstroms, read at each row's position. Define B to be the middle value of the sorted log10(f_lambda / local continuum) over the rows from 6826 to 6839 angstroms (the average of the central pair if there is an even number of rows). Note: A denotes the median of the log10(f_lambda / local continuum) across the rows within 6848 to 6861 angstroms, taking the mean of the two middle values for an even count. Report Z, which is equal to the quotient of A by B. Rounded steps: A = -0.031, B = -0.003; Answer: 11.6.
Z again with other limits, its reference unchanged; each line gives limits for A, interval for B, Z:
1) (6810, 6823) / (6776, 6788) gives 0.6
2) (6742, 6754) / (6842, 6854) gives 1.7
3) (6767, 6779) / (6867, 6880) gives -1.0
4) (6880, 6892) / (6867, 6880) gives 1.5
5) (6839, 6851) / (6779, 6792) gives 0.6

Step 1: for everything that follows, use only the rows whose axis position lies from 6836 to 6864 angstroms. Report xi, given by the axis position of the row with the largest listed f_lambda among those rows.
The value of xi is 6843.39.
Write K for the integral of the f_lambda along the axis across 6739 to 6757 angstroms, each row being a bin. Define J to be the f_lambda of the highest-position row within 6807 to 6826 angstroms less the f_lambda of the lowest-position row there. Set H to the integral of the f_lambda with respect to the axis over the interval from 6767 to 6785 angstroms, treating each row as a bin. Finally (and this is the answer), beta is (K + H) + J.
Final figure 947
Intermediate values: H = 477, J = -0.4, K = 470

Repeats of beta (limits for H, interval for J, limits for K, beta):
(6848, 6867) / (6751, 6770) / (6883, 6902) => 969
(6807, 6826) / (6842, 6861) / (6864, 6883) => 982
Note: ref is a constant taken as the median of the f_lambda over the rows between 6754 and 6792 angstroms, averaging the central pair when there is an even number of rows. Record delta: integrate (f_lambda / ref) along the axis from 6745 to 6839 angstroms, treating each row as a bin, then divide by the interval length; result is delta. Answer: 0.976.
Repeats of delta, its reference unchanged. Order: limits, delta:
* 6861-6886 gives 0.974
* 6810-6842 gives 0.970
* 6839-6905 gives 0.964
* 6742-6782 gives 0.994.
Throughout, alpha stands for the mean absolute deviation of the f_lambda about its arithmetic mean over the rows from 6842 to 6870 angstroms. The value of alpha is 0.86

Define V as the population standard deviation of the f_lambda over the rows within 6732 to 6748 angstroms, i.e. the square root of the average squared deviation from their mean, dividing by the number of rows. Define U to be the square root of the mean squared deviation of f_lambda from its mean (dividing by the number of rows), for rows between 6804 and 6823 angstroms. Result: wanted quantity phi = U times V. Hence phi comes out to 0.59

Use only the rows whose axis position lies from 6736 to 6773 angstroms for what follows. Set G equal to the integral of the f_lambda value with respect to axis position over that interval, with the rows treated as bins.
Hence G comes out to 989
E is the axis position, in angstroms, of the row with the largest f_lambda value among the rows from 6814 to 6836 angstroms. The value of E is 6833.94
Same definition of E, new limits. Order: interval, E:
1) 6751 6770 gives 6758.83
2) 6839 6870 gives 6843.39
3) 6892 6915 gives 6913.08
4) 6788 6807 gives 6796.28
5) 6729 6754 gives 6737.08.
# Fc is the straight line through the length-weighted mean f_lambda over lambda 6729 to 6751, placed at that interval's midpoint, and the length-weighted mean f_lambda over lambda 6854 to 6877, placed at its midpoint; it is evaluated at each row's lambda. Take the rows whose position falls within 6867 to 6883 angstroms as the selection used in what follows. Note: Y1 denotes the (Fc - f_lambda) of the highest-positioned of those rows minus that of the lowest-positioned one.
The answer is -0.2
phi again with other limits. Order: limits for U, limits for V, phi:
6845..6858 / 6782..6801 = 0.25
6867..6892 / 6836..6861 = 0.79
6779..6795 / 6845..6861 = 0.32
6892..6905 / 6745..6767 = 0.68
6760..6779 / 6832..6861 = 0.71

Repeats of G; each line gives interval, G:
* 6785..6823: 976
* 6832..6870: 964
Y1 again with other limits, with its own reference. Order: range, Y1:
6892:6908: -0.3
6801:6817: -0.3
